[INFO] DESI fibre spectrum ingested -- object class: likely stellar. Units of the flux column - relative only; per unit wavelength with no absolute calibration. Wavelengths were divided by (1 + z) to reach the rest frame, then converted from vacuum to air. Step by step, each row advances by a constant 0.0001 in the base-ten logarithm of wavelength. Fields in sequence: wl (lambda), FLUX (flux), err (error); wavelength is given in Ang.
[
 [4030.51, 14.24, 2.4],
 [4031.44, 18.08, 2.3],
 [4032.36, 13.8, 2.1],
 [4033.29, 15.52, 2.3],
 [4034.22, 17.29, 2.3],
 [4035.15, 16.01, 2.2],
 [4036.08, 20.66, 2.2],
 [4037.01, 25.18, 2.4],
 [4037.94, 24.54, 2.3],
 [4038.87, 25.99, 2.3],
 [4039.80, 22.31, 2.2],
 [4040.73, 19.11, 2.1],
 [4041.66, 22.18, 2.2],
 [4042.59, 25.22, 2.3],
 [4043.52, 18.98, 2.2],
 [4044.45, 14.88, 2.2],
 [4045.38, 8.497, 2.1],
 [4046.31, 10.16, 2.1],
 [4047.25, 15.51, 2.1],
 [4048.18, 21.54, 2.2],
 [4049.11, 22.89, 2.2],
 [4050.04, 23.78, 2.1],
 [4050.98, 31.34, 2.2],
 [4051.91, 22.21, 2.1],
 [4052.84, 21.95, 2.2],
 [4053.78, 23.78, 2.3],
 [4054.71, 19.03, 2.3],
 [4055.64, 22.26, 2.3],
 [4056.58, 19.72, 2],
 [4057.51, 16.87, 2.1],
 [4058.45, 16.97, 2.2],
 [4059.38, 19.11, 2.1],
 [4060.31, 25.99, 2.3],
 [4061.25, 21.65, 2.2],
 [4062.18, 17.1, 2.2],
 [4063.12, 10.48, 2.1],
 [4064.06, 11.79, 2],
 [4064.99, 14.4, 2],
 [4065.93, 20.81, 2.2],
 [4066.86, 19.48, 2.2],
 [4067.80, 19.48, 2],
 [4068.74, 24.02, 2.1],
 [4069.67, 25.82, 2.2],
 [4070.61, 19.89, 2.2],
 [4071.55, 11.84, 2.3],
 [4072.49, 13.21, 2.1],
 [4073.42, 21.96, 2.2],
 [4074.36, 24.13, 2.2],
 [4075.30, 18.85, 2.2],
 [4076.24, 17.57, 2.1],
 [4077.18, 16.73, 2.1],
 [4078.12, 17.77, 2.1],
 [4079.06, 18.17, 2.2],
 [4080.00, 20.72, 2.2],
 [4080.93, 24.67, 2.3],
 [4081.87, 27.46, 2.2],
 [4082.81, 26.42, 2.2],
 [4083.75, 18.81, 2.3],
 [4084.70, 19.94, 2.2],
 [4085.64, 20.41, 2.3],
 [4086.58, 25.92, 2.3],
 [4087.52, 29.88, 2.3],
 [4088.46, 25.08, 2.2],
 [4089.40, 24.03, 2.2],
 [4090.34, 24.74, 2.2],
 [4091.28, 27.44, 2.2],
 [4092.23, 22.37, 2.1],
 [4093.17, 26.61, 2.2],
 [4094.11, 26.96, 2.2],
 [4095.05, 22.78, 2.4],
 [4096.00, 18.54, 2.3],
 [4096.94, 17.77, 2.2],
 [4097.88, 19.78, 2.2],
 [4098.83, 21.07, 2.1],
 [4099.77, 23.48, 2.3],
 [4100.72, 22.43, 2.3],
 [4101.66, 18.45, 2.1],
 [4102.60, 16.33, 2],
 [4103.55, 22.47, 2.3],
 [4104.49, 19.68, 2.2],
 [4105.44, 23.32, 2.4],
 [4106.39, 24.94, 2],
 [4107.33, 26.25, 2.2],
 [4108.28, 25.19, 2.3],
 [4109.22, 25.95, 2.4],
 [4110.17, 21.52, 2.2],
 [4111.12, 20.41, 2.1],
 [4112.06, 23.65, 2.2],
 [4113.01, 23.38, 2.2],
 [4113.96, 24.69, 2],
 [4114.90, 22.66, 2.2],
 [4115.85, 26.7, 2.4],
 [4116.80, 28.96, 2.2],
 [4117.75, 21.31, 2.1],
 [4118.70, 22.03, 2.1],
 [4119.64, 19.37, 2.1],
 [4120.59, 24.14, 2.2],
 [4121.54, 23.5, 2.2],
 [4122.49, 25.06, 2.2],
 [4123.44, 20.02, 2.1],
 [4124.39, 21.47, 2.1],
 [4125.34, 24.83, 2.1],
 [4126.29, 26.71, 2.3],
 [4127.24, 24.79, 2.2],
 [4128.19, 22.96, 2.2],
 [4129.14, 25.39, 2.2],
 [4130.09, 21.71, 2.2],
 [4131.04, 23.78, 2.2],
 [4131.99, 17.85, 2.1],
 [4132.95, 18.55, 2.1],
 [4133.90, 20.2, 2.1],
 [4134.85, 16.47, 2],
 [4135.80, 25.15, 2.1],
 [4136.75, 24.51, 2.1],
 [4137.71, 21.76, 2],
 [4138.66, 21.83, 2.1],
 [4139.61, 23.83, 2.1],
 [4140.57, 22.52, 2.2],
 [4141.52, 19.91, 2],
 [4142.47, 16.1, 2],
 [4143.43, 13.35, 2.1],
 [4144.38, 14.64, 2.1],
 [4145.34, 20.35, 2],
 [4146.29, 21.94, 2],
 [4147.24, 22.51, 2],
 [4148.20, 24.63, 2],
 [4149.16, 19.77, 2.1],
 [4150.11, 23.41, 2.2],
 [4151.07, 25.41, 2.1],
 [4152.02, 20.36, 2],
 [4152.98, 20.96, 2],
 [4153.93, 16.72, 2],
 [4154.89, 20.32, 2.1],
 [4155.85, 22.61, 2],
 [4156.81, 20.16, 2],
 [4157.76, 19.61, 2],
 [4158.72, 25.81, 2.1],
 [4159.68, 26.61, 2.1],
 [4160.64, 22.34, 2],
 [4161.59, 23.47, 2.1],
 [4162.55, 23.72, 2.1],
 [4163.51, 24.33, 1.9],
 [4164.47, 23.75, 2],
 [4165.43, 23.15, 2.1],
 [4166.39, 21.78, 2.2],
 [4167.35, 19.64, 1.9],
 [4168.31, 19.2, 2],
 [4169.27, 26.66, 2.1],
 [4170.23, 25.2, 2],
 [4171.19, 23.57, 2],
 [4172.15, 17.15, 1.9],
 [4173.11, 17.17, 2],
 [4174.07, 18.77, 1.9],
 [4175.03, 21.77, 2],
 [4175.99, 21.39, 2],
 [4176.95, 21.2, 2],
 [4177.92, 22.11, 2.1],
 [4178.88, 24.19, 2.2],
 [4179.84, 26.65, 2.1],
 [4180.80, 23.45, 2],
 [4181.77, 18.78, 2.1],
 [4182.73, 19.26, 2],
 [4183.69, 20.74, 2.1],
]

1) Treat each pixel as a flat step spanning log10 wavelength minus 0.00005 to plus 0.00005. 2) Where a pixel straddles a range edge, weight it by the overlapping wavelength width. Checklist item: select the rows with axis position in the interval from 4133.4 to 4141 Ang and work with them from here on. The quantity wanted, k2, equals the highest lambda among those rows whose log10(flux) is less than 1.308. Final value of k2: 4134.85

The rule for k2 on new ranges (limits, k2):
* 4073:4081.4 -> 4079.06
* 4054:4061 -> 4059.38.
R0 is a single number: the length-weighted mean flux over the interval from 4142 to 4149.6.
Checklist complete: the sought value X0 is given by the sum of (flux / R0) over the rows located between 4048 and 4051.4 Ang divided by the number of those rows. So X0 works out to 1.30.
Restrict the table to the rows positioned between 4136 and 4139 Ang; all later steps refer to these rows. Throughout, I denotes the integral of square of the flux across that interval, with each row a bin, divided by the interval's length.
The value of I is 529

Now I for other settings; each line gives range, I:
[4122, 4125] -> 502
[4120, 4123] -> 577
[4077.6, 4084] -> 502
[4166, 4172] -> 510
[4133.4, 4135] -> 354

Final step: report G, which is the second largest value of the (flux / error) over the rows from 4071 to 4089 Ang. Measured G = 12.5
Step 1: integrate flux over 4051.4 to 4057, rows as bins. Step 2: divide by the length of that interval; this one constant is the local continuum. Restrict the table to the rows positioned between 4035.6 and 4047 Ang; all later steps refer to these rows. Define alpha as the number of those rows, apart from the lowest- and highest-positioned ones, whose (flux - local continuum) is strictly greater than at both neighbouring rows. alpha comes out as 3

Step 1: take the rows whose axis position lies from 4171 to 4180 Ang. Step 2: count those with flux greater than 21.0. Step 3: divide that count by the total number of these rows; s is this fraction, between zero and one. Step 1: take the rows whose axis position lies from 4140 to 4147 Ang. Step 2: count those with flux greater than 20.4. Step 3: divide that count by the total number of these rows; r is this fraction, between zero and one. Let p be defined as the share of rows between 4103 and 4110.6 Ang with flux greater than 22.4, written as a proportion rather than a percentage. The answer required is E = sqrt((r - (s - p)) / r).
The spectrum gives 1.1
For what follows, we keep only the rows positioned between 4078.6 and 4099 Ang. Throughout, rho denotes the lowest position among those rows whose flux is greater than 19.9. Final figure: 4080.00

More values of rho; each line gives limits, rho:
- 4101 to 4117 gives 4103.55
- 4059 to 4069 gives 4060.31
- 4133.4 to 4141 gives 4133.90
